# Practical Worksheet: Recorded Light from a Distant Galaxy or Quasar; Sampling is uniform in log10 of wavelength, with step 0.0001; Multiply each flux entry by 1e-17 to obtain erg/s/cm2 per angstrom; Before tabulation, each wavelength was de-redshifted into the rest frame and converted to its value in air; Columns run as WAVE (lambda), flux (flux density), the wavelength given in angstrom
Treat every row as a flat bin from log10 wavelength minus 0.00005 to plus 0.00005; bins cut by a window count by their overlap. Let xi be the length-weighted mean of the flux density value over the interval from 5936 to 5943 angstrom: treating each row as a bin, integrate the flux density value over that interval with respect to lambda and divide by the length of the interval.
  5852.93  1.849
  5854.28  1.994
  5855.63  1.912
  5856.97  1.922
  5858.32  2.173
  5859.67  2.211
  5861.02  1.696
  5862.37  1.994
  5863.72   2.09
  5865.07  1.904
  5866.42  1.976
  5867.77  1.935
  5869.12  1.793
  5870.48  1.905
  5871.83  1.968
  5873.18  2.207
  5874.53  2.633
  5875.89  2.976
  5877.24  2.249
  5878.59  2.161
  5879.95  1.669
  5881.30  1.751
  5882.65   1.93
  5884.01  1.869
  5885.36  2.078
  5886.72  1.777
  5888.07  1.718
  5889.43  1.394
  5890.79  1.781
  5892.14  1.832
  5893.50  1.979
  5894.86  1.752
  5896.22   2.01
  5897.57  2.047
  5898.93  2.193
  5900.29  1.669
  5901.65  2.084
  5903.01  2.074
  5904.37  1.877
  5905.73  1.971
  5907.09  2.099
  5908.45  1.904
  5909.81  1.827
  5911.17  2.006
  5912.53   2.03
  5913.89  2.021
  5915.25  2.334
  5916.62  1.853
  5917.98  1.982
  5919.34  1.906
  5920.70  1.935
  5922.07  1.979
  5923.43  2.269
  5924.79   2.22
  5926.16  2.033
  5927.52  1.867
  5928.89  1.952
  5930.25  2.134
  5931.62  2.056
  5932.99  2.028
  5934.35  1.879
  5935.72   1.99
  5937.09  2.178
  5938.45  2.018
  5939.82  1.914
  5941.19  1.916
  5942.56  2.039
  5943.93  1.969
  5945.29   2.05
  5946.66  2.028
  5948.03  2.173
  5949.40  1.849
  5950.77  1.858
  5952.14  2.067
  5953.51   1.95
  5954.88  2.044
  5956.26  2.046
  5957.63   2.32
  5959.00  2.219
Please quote 2.010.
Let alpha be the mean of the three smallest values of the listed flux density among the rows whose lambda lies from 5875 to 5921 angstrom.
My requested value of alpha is 1.58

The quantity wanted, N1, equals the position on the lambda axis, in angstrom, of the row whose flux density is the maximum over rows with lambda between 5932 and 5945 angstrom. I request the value 5937.09 angstrom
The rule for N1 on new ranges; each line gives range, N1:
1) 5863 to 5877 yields 5875.89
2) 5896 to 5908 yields 5898.93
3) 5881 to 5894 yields 5885.36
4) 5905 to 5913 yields 5907.09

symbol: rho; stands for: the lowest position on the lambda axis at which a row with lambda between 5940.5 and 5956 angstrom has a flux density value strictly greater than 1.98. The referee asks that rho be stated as 5942.56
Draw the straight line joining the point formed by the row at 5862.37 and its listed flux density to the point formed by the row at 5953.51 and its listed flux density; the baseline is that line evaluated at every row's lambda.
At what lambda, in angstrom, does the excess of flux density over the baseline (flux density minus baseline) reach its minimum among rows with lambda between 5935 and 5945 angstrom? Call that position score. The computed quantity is 5939.82 angstrom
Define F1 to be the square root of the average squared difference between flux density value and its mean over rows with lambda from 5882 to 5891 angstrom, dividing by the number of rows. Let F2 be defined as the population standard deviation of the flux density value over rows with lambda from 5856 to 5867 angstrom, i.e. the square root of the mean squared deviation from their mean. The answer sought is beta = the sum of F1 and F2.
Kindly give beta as 0.35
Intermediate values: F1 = 0.20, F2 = 0.154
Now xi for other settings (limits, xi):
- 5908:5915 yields 1.984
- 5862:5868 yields 1.983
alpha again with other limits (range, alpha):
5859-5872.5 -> 1.80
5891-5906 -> 1.75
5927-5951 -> 1.86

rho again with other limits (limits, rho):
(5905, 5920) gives 5907.09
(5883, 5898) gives 5885.36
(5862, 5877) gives 5862.37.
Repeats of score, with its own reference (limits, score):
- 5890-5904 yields 5900.29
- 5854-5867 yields 5861.02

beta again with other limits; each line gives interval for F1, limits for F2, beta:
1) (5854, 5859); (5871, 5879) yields 0.44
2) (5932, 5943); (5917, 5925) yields 0.23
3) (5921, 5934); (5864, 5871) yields 0.18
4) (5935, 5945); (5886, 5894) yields 0.26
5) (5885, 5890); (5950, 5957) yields 0.32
